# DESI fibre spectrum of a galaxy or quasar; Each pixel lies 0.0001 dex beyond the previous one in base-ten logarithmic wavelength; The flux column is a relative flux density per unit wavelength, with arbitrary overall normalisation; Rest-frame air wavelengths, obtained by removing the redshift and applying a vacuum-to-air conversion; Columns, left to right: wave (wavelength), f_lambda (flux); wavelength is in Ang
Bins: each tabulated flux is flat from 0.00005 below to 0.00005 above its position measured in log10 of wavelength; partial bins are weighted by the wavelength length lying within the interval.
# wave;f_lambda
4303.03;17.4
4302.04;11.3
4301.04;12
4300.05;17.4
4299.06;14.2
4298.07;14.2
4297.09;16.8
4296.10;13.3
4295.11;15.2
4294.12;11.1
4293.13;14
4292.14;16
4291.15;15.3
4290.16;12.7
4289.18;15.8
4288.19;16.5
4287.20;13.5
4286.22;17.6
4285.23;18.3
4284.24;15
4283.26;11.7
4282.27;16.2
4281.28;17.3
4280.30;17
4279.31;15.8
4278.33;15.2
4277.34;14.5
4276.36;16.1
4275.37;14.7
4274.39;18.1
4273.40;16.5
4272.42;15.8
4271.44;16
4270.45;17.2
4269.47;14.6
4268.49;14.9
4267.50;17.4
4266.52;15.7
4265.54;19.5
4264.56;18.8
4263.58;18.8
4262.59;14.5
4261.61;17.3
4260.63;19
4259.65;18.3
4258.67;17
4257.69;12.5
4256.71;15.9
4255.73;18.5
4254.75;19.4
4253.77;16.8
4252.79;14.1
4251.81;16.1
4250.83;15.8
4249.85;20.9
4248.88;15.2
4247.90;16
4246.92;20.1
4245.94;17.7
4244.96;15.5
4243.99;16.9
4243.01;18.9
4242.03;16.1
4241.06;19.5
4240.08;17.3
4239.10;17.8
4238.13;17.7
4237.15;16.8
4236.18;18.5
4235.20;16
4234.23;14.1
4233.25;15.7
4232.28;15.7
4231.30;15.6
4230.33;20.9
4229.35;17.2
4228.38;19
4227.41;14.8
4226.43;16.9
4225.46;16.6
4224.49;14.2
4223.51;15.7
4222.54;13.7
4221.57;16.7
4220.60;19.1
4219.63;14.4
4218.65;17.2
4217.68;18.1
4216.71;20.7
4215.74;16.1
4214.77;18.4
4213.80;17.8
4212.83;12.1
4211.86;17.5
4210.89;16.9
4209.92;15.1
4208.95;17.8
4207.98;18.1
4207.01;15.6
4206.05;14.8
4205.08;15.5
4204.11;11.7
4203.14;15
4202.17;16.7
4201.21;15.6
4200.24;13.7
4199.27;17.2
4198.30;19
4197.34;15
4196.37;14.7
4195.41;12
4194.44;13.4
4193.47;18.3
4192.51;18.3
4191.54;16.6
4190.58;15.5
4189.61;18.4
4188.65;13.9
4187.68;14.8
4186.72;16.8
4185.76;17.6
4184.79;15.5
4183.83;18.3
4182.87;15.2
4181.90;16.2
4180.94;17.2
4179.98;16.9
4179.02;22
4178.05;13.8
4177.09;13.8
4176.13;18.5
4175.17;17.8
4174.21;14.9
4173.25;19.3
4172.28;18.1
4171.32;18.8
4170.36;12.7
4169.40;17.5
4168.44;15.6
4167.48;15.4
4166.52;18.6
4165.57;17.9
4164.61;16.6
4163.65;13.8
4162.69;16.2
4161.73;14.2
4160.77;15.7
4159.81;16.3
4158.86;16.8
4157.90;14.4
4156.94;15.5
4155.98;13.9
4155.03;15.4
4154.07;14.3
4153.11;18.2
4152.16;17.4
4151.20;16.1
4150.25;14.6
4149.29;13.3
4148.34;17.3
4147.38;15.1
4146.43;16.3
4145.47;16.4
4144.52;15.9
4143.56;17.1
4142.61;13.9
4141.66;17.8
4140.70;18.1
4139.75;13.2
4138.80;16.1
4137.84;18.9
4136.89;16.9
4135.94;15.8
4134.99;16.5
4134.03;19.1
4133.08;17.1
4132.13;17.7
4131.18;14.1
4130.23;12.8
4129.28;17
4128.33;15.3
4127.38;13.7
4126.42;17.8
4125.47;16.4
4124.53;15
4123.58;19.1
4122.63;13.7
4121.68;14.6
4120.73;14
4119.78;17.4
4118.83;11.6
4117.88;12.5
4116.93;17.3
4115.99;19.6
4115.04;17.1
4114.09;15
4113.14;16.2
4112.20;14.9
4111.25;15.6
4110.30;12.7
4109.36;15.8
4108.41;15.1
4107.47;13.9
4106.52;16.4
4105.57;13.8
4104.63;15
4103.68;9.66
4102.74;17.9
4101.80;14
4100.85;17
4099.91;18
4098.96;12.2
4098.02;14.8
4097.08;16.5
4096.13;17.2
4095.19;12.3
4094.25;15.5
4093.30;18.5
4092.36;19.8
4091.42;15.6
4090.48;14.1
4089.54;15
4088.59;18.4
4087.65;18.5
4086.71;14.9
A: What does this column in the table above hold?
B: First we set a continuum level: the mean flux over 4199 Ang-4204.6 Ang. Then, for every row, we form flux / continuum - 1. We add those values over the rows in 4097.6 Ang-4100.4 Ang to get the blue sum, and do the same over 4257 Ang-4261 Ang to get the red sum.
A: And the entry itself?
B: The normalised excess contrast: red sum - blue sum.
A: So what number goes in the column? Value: 0.5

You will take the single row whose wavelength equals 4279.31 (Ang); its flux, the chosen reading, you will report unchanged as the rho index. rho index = 15.8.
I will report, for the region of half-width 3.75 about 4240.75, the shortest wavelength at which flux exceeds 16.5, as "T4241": 4237.15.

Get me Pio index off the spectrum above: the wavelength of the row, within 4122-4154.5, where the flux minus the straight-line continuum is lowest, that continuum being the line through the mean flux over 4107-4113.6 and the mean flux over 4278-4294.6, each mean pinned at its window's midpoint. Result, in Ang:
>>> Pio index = 4130.23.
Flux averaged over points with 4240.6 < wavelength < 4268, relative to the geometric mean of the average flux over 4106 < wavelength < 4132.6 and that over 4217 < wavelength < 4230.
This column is 1.08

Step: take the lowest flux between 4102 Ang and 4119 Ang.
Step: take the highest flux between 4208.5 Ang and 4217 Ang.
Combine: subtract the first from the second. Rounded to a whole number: 11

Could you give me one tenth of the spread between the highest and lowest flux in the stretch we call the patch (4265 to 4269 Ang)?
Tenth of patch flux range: 0.5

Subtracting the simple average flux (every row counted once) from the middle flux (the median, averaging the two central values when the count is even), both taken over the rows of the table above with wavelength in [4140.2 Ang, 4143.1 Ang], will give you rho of 1.20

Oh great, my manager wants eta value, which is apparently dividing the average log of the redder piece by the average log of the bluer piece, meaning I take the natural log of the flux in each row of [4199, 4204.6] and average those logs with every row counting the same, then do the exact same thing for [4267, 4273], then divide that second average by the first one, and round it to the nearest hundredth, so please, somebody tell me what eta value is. 1.03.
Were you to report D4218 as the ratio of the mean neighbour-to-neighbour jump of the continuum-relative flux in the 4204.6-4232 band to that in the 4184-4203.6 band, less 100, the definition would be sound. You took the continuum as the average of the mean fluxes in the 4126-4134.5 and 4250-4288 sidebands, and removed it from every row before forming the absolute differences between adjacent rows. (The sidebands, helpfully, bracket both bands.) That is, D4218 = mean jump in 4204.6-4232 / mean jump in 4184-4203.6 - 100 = -98.8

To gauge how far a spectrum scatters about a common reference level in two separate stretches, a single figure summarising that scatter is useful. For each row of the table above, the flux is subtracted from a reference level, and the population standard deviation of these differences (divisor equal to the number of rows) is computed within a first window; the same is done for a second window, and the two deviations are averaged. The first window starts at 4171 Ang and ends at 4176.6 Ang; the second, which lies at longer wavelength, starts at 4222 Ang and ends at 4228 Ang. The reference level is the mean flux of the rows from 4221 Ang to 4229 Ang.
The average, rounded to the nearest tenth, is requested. 1.3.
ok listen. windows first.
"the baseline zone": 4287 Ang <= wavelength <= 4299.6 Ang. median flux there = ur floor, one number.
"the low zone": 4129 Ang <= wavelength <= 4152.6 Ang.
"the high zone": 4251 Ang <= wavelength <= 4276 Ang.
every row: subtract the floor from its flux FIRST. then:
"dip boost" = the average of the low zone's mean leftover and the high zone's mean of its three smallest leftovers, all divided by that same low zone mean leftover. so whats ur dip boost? 0.37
